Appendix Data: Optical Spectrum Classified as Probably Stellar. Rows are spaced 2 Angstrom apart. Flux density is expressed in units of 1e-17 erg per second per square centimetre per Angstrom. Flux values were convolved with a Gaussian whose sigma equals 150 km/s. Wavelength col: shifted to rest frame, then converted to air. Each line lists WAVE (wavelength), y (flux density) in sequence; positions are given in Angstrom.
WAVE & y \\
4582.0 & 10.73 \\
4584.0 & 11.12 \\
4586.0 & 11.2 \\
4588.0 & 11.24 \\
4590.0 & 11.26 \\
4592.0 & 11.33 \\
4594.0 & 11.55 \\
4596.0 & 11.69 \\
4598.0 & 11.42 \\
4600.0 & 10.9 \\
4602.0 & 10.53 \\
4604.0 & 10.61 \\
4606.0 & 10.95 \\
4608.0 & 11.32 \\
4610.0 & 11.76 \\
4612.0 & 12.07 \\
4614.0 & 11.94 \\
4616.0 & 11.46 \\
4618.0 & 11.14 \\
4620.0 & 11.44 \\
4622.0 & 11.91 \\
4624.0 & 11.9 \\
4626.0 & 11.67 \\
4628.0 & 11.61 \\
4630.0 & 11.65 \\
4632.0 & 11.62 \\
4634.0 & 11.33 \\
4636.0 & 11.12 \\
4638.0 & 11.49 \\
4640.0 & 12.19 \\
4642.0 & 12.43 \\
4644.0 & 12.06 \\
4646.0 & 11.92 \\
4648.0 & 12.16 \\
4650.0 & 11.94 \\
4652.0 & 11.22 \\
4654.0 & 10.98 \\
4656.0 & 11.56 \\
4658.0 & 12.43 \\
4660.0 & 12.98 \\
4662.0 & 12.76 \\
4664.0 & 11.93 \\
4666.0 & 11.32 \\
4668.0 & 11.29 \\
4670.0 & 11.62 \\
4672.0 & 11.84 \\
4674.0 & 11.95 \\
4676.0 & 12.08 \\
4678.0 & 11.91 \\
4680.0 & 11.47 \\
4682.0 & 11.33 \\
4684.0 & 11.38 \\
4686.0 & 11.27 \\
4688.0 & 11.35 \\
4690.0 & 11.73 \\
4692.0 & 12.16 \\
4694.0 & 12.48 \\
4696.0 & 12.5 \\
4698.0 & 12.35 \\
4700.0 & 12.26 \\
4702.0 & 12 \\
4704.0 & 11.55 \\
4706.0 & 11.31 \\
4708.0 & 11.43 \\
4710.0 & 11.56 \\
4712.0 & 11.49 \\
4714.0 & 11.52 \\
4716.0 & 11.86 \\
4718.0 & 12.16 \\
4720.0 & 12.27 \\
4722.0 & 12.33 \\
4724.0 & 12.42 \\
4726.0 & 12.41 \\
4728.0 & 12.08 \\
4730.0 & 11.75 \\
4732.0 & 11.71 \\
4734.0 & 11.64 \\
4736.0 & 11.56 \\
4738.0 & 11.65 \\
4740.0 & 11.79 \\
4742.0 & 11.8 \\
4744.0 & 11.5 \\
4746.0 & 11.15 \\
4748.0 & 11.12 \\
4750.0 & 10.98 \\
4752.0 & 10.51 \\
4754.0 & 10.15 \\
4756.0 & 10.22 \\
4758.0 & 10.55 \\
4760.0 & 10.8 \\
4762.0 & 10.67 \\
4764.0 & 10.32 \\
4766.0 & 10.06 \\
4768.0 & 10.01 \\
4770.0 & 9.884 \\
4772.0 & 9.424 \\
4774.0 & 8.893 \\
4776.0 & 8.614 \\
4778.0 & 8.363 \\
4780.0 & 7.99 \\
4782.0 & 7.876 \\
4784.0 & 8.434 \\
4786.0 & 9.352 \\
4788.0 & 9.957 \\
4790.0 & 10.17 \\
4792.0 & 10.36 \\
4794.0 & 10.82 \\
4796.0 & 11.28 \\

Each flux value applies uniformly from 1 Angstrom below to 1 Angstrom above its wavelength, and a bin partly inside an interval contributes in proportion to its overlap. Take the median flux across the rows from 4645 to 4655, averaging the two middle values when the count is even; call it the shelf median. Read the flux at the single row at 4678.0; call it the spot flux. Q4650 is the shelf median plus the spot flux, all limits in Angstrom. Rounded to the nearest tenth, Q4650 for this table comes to 23.8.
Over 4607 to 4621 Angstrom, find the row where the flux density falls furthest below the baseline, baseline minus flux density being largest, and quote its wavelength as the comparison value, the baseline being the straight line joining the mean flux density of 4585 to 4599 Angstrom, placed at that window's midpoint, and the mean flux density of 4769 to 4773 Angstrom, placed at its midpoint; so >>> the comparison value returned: 4618.0 Angstrom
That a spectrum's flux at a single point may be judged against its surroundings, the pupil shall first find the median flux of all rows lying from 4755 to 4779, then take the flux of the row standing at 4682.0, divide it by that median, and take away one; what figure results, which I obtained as 0.13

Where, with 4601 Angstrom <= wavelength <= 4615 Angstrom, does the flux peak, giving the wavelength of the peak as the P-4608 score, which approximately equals 4612.0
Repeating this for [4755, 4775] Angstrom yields 4760.0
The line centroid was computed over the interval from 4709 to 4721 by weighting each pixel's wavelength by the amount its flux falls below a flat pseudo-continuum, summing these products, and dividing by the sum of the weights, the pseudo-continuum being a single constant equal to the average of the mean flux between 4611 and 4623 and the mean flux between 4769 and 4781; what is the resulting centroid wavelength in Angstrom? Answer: 4715.6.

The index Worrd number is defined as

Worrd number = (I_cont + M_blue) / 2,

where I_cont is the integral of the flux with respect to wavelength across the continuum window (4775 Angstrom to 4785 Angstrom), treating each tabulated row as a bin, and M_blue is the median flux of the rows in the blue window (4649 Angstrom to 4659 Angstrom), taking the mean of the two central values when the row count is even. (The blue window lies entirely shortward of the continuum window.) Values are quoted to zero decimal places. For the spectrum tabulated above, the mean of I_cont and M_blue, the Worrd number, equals 47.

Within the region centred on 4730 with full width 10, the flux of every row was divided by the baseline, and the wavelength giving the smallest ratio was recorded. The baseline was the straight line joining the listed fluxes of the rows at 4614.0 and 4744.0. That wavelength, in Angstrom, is 4734.0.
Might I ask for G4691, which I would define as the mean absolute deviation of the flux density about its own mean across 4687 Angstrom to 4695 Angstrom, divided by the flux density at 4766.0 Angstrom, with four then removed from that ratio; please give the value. -3.96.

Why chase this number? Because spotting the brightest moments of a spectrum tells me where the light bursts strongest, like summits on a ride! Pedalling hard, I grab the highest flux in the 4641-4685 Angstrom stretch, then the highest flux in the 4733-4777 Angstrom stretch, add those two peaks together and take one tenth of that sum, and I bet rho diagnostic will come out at 2.48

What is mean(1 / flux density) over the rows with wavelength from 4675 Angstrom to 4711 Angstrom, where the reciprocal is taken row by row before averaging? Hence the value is 0.085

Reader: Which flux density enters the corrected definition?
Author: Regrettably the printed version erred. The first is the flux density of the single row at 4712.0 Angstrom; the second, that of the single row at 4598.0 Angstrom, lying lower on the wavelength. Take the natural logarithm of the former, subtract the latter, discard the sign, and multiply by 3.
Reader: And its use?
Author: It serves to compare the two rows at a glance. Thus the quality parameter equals 26.9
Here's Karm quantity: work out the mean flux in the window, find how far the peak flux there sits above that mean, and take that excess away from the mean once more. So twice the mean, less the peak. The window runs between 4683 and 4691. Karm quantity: 11.1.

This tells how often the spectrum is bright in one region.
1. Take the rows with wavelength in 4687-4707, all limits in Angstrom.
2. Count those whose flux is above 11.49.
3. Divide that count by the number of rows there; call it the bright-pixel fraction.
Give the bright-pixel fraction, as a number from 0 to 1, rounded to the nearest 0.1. 0.8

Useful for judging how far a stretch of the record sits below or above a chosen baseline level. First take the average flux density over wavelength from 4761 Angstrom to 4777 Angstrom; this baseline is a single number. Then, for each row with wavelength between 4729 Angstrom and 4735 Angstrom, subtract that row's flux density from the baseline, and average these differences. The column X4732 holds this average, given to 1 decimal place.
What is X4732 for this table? -2.0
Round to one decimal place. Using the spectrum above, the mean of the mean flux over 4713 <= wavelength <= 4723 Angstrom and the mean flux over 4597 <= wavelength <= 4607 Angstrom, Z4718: 11.5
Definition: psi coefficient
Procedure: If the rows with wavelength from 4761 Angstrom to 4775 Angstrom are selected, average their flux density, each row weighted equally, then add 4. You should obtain 13.9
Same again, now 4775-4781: 12.3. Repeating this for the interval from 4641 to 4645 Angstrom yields 16.2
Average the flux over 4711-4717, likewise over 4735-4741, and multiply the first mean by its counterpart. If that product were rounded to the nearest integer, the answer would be 136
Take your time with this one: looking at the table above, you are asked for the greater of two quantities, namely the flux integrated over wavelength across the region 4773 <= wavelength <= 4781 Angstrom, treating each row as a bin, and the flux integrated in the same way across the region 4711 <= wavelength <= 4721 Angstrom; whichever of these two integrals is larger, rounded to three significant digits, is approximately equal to 119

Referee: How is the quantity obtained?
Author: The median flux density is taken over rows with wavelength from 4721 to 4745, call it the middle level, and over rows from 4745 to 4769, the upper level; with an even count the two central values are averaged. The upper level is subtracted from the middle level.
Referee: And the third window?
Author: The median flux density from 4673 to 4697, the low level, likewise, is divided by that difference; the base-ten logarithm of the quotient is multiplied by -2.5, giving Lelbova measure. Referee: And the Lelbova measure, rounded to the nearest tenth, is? -2.4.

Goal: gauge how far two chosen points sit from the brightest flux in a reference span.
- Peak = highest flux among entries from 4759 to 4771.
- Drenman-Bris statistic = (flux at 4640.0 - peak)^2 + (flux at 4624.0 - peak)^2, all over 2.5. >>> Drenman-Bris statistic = 1.3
